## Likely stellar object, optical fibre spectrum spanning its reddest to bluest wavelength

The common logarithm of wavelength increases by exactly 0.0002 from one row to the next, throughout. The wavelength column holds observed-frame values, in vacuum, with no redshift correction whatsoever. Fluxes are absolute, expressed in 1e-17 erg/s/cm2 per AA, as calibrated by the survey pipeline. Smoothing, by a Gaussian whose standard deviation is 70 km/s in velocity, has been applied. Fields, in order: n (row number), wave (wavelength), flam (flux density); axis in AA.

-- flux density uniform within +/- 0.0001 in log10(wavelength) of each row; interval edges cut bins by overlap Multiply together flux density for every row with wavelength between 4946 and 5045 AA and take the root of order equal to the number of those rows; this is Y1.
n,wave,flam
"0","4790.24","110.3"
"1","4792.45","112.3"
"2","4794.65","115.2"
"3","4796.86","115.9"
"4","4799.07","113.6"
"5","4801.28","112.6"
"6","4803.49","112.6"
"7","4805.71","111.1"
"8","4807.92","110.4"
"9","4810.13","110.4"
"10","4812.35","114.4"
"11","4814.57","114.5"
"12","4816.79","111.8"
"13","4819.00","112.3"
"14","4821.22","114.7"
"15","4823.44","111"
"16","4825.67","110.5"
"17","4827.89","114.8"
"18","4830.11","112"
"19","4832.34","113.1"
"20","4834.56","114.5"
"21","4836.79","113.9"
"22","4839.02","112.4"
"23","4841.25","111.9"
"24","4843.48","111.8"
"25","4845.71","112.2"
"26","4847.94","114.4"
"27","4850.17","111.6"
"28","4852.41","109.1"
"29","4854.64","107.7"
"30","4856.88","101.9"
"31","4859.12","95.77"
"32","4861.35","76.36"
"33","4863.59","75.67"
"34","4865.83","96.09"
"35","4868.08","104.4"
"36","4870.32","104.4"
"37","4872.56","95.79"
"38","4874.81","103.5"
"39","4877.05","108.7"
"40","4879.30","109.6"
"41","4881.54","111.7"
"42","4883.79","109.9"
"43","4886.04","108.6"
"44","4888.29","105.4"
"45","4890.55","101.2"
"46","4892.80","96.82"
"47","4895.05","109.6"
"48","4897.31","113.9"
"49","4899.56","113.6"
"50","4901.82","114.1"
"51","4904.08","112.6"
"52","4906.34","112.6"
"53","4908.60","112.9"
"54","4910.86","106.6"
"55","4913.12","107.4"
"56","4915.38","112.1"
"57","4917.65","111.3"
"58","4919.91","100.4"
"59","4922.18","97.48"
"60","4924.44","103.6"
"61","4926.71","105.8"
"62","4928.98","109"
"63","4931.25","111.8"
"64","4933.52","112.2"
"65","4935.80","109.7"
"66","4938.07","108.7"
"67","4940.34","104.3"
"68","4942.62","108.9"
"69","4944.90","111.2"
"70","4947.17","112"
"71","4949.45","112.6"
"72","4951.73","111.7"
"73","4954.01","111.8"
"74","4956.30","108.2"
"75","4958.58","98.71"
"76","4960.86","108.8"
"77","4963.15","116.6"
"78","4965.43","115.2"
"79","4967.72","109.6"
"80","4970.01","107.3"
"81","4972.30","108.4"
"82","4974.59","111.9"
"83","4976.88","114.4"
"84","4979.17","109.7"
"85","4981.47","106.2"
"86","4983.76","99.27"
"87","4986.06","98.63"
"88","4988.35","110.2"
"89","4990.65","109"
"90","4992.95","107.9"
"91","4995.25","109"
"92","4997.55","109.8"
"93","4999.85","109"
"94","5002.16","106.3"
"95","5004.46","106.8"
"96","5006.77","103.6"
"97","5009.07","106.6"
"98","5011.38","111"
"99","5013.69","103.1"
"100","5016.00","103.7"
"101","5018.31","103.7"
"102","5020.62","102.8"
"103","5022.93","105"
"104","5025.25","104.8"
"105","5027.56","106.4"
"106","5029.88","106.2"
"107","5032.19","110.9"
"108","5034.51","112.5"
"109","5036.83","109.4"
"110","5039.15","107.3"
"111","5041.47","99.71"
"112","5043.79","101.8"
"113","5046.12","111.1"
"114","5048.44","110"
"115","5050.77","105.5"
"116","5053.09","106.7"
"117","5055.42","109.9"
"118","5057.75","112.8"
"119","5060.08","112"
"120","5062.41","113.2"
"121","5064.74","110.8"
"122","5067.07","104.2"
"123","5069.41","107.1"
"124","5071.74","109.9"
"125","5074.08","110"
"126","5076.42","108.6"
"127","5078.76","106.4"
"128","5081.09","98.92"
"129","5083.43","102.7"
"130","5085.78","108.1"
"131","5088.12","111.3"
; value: 107.5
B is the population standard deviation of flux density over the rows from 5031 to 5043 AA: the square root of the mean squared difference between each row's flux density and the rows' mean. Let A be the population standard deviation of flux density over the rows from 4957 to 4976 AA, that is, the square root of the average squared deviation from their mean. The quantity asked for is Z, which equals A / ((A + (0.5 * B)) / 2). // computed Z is 1.4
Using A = 5.1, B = 4.5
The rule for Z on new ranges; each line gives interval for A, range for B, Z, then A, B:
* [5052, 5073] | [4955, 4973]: 1.1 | 2.9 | 5.1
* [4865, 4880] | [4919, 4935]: 1.3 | 5.1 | 5.2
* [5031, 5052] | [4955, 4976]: 1.3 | 4.2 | 4.9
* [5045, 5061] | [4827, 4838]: 1.7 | 2.5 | 1.0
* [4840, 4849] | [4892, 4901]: 0.5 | 1.1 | 6.9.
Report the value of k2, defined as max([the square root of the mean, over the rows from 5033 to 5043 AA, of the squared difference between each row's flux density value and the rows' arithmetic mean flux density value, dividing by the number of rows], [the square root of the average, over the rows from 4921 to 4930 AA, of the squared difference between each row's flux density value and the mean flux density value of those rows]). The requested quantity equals 4.7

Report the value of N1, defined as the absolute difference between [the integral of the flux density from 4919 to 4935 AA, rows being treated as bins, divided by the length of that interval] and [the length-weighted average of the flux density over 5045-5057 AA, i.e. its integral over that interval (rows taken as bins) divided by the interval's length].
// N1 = 2.9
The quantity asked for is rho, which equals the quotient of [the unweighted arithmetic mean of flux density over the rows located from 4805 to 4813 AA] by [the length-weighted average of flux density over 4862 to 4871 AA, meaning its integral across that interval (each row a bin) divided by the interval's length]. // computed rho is 1.19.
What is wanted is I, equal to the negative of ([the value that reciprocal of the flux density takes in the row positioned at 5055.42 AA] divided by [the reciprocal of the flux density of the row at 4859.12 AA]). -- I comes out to -0.87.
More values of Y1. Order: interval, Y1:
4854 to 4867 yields 91.4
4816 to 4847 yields 112.6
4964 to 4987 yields 107.9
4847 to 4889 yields 102.0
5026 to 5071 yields 108.2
